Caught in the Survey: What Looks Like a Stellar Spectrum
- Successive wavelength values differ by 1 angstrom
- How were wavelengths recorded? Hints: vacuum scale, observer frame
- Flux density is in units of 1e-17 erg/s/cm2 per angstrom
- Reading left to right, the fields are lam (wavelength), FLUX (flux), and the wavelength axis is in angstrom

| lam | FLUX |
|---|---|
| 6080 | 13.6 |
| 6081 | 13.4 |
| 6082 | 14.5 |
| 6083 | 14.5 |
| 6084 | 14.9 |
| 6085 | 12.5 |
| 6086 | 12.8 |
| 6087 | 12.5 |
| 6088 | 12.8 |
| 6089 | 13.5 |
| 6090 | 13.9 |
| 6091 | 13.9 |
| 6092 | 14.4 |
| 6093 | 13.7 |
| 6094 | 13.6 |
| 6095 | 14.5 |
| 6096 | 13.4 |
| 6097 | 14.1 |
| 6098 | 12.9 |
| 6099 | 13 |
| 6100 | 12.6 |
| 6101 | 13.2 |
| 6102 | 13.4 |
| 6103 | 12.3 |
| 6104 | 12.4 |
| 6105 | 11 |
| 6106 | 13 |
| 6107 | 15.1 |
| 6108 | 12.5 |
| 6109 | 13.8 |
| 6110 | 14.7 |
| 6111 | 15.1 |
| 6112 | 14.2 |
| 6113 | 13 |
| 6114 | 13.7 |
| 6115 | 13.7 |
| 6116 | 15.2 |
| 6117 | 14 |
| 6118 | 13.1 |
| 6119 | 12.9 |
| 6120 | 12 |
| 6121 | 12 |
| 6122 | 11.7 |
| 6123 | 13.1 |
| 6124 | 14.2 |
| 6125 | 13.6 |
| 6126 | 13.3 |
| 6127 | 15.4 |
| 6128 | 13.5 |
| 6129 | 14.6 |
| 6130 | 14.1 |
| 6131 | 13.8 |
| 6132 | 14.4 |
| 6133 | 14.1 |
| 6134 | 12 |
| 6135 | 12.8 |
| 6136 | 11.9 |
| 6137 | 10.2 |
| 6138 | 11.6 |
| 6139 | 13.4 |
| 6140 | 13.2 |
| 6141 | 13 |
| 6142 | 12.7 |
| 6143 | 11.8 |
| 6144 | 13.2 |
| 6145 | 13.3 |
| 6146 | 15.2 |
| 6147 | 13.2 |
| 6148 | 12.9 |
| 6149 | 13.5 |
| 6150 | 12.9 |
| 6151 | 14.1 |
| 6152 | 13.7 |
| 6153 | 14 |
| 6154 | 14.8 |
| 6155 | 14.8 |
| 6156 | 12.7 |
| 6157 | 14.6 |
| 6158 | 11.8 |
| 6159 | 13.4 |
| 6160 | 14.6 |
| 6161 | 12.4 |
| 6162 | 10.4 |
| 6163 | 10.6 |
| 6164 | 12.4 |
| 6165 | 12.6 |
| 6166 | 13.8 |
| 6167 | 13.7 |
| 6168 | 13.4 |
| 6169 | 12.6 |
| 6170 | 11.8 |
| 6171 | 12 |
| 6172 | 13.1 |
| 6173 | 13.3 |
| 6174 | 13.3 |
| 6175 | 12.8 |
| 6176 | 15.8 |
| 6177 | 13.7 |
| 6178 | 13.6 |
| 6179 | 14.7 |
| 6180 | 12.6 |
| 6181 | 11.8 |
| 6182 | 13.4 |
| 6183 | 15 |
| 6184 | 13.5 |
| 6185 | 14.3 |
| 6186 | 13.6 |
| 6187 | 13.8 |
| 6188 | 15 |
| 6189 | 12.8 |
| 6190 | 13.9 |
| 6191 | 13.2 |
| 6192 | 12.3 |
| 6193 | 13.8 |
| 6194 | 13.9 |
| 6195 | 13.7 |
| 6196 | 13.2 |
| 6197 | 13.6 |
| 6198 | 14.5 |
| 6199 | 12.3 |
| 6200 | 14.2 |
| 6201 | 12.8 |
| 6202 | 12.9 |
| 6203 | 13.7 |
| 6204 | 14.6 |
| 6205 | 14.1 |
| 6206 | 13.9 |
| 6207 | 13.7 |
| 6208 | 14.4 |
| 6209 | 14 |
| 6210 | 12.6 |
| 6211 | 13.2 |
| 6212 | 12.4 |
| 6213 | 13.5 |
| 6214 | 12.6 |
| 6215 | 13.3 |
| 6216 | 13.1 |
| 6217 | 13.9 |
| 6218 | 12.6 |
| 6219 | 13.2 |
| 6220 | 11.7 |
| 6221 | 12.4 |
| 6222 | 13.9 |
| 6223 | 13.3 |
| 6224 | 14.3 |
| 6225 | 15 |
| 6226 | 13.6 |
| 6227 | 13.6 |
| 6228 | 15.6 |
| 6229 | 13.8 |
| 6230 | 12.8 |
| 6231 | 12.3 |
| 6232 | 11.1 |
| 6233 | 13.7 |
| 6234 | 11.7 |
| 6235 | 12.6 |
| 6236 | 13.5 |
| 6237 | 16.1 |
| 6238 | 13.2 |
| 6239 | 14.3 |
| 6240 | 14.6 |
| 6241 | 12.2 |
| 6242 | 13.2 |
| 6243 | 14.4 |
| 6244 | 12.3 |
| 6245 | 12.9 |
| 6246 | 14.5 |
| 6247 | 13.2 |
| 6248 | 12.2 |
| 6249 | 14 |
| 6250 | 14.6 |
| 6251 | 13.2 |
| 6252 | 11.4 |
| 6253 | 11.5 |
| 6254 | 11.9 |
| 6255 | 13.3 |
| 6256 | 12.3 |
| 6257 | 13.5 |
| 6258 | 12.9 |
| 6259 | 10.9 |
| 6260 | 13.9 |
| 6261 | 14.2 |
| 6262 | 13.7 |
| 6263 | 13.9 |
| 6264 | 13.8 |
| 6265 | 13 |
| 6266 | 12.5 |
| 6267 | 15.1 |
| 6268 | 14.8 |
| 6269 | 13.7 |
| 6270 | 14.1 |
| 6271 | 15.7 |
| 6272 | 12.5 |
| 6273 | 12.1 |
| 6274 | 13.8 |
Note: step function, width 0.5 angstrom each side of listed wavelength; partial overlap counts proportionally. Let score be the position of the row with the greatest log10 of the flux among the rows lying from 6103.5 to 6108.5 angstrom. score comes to 6107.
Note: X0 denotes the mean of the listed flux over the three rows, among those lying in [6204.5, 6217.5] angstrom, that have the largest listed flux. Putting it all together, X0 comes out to 14.2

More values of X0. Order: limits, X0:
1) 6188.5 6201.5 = 14.2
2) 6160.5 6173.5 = 13.6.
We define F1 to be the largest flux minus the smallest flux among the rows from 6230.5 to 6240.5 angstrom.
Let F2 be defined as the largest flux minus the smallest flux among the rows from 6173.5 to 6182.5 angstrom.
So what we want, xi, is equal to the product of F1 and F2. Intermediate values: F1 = 5.0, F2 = 4.0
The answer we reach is 20.0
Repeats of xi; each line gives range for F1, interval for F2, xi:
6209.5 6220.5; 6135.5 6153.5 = 11.0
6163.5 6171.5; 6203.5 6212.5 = 4.4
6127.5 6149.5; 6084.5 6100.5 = 10.0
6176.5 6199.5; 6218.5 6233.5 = 14.4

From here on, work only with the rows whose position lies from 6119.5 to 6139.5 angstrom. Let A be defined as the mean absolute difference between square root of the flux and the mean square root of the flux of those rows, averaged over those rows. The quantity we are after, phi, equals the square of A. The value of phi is 0.0215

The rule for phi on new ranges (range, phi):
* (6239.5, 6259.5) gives 0.0157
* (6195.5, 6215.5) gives 0.0067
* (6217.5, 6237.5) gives 0.0176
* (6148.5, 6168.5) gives 0.0190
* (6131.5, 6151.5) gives 0.0123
